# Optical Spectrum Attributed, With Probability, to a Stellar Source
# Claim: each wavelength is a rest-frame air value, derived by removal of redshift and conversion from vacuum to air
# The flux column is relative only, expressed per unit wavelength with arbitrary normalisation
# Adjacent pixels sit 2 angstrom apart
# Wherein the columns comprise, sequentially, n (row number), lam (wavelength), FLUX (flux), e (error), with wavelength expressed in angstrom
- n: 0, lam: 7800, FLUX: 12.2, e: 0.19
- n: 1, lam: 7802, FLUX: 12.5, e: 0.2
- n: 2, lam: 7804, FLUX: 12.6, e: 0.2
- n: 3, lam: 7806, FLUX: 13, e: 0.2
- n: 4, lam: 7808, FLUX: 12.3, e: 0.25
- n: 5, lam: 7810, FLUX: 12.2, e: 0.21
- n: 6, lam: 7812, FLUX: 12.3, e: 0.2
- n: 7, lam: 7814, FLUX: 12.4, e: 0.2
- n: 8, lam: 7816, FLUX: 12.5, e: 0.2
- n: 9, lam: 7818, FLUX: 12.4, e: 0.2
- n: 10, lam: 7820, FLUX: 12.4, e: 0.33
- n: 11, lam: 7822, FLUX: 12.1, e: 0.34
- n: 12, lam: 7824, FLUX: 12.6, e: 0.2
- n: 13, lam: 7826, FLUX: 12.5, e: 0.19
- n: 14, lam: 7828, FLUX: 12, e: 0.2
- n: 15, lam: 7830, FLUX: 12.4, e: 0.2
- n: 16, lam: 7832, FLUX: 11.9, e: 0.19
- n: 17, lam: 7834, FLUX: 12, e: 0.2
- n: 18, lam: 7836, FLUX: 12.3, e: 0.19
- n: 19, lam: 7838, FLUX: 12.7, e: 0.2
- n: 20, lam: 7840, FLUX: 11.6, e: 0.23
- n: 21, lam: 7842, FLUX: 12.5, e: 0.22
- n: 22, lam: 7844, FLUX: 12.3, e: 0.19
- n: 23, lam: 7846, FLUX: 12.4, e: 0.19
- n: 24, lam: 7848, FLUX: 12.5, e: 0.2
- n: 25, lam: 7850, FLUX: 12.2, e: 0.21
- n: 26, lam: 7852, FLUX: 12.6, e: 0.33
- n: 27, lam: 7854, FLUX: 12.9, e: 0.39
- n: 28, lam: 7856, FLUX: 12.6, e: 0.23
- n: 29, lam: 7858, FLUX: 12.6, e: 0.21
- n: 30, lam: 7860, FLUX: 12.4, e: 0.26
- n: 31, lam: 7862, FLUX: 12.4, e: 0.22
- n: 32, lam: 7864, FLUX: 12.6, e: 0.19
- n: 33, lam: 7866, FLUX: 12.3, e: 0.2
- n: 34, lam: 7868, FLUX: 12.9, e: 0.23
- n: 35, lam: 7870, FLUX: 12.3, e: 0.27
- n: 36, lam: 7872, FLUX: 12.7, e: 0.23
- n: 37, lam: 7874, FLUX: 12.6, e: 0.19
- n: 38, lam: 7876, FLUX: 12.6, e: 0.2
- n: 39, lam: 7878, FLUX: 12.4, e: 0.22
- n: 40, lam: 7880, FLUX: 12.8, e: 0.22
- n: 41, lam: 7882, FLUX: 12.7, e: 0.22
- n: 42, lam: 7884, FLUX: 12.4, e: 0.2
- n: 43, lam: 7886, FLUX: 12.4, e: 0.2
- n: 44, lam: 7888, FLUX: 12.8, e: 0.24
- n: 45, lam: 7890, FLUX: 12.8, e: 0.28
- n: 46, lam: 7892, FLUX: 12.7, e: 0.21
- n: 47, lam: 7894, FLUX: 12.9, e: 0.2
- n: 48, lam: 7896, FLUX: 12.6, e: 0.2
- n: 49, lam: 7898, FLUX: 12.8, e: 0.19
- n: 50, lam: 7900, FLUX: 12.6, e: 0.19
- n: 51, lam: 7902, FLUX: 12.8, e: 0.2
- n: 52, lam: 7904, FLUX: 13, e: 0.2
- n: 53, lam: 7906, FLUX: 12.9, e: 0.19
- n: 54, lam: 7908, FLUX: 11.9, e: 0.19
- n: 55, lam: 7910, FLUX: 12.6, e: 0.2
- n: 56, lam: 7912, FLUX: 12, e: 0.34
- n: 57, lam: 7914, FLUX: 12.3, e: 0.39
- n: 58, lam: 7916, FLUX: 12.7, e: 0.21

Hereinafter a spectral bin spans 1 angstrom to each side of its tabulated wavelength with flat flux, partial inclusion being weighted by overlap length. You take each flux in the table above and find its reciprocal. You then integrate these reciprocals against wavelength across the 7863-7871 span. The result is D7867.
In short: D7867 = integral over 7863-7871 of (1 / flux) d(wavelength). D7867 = 0.639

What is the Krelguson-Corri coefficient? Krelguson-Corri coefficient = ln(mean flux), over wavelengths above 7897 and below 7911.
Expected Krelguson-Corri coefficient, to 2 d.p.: 2.54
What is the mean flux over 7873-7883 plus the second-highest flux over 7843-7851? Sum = 25.02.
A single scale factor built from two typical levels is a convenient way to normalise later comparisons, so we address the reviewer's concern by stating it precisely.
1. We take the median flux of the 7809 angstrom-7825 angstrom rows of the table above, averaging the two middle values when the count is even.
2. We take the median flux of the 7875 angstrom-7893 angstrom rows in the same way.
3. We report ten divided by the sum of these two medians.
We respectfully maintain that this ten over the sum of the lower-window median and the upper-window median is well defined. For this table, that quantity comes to 0.398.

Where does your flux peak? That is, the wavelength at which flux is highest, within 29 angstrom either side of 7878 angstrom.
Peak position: 7904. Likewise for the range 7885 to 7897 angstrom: 7894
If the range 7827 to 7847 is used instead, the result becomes 7838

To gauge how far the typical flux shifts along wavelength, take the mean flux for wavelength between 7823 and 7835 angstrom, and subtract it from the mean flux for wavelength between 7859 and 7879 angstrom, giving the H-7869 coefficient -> 0.29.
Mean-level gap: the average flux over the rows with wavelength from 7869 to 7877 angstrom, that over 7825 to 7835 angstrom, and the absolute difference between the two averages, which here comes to 0.39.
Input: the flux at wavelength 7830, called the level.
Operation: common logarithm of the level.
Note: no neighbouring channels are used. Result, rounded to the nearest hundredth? 1.09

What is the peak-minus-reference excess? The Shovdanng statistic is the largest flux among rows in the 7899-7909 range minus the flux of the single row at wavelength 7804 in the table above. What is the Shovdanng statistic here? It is 0.40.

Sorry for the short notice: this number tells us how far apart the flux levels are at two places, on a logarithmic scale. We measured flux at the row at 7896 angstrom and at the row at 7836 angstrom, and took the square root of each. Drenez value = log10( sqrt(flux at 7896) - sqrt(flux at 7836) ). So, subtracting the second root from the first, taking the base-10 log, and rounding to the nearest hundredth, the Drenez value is -1.37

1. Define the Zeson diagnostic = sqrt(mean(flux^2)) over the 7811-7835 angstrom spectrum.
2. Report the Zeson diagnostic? 12.29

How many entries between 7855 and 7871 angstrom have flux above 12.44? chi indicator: 4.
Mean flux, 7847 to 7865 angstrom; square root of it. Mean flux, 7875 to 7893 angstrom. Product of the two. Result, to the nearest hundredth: 44.69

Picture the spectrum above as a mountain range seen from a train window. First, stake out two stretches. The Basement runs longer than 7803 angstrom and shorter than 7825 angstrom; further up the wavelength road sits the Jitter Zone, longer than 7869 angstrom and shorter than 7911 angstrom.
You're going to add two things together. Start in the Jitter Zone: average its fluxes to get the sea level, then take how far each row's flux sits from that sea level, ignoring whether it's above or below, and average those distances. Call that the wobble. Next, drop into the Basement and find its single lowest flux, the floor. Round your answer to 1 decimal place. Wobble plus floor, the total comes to 12.3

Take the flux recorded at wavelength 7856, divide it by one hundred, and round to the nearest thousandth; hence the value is 0.126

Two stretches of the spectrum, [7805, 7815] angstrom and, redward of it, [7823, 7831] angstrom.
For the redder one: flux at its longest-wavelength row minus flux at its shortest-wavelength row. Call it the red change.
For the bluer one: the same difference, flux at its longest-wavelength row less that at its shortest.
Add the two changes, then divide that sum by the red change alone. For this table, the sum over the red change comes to 4.0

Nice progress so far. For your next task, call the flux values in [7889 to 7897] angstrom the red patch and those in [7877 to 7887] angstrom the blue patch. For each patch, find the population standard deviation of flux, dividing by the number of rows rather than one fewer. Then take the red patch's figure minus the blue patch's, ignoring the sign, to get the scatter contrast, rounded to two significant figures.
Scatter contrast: 0.063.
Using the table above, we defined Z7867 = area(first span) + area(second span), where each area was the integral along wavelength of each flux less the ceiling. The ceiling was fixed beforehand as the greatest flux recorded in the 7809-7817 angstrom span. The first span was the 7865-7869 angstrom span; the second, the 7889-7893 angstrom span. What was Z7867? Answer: 1.4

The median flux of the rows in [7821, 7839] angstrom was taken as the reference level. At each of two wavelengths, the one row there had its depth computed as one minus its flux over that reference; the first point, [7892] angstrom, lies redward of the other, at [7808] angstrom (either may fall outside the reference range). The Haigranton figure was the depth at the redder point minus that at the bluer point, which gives -0.033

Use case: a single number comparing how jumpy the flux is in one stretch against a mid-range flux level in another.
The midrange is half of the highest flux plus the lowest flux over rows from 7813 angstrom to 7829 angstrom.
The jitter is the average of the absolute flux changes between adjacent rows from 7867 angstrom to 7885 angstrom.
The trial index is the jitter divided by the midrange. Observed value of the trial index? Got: 0.021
